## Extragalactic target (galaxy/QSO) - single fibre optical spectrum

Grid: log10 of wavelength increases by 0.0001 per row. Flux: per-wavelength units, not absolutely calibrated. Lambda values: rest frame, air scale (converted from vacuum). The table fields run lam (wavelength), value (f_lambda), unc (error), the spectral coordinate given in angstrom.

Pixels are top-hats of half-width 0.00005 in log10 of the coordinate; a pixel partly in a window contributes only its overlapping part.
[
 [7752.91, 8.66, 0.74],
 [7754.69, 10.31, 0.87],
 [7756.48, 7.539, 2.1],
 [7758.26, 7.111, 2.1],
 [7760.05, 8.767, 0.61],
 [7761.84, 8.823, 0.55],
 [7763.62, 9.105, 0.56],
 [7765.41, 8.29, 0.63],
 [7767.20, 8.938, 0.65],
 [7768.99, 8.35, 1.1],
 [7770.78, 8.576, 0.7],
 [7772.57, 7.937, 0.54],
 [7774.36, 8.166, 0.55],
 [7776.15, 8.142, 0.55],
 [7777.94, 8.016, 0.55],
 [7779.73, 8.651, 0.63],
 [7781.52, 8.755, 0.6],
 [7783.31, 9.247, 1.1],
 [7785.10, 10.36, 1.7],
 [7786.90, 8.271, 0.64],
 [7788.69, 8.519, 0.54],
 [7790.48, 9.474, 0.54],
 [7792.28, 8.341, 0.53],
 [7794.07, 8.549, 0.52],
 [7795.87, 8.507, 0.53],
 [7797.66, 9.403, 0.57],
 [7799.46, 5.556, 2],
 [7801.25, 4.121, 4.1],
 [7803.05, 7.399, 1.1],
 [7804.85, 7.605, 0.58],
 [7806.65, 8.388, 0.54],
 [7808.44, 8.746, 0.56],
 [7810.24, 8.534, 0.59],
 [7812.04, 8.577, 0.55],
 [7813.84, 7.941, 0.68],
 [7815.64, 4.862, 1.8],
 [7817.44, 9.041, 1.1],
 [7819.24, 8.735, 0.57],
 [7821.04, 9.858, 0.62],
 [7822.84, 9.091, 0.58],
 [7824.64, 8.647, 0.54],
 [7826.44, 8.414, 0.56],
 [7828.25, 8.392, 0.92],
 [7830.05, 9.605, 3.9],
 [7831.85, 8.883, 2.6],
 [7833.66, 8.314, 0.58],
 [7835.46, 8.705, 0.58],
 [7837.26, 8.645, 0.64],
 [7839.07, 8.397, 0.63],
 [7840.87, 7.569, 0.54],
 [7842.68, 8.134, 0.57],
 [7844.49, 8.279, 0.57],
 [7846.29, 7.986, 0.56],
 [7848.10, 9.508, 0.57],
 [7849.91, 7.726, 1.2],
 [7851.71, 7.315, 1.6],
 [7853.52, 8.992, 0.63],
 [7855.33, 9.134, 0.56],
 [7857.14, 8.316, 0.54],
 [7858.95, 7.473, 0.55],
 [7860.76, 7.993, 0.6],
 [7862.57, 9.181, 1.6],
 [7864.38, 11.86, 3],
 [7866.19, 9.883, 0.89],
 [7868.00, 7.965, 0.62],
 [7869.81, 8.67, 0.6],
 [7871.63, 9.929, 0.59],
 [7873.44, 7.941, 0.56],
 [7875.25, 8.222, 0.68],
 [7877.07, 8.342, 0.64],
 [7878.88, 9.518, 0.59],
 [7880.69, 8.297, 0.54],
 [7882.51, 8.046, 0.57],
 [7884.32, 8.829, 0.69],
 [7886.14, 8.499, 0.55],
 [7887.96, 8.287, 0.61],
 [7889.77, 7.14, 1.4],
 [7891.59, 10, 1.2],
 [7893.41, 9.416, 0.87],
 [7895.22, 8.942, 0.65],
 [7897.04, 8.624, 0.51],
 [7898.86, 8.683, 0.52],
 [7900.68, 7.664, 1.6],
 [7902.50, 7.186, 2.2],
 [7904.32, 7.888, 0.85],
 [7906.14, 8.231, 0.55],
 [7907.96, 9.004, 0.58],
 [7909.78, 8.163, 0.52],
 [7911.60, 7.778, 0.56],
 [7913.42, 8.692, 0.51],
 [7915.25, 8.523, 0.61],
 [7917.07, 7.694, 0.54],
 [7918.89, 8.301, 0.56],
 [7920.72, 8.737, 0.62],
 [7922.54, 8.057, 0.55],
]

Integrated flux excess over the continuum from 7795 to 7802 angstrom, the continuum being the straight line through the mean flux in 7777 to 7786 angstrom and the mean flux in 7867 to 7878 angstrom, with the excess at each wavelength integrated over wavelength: -14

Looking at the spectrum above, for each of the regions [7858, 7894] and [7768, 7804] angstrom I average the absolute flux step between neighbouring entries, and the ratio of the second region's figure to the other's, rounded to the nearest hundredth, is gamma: 0.84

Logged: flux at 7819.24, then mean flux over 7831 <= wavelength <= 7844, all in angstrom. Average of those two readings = 8.6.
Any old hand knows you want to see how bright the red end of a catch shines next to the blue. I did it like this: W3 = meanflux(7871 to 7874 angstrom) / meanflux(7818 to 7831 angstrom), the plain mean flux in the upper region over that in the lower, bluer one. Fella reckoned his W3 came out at 1.00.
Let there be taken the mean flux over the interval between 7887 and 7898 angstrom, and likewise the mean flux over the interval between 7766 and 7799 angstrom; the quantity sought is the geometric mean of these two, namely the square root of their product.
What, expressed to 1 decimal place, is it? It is 8.7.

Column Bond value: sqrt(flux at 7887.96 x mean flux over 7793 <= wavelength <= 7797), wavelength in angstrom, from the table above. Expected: 8.4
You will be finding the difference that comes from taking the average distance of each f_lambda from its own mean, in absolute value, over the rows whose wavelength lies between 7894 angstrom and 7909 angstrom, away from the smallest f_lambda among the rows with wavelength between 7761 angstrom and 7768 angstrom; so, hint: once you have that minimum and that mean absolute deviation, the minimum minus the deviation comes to 7.75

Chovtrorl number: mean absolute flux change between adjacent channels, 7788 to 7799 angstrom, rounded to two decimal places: 0.65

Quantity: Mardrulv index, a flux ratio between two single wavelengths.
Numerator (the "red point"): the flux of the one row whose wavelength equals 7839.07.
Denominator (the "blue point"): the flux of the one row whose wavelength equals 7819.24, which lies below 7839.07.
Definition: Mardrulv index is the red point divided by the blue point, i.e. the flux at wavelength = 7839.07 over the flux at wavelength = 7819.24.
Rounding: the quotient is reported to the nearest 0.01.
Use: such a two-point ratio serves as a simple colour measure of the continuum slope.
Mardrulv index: 0.96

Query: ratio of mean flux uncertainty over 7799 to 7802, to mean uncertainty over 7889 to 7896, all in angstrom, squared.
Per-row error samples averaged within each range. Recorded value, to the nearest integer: 9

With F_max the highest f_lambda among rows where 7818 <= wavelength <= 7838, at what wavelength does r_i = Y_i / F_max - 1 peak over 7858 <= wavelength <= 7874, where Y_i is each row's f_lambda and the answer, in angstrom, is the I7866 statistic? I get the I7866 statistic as 7864.38 angstrom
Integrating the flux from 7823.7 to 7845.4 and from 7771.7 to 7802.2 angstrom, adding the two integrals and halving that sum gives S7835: 218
